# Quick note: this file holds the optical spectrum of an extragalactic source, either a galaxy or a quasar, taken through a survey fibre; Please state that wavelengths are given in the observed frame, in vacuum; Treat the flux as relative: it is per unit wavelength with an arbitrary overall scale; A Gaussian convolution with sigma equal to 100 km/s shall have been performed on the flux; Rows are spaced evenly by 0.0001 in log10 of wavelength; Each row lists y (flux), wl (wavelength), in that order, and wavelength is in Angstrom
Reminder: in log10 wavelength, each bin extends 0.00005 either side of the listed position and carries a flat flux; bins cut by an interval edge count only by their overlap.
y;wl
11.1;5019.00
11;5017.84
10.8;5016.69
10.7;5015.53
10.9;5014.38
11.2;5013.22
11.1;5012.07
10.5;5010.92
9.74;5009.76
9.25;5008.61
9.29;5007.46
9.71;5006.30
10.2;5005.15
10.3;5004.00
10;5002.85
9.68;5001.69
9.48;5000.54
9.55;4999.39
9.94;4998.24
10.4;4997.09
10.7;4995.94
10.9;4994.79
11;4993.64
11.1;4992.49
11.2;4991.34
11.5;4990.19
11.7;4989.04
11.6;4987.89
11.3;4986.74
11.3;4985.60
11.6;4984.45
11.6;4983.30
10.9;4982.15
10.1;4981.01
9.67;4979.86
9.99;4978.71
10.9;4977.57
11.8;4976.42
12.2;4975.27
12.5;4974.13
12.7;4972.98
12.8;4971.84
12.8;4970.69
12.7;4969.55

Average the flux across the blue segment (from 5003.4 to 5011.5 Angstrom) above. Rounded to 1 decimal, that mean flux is 9.9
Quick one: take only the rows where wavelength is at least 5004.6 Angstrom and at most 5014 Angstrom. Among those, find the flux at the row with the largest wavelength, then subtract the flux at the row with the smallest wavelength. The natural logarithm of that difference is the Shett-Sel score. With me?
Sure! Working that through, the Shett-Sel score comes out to 0.0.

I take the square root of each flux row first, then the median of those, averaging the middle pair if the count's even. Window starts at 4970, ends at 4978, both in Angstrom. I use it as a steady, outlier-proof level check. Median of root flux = 3.54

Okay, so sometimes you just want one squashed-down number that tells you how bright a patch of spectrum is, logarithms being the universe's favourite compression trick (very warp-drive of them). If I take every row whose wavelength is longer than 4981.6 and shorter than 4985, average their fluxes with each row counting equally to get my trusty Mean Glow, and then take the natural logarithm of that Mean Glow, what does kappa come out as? 2.43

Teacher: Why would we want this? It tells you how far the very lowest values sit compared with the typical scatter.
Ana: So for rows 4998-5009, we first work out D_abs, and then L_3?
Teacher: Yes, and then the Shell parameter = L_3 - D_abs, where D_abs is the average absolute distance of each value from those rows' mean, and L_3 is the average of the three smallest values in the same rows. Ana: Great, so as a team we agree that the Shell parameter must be 9.04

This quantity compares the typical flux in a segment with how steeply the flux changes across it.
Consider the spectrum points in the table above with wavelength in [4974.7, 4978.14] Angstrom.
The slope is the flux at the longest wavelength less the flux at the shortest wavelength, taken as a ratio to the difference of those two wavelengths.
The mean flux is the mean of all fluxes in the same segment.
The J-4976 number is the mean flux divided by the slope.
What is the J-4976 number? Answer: -21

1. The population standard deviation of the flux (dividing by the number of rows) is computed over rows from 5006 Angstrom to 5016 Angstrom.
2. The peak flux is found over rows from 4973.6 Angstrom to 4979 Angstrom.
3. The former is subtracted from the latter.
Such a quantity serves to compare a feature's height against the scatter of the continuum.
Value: 11.77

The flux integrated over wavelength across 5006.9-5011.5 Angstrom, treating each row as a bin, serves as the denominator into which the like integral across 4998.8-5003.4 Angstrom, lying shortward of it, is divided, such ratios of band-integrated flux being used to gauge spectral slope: 1.00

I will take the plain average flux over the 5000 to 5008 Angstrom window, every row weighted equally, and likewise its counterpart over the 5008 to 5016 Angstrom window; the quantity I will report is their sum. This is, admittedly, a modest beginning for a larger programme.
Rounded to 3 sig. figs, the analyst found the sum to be 20.3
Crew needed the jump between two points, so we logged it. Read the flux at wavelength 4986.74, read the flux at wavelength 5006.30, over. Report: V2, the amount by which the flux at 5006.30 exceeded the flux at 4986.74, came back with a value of -1.6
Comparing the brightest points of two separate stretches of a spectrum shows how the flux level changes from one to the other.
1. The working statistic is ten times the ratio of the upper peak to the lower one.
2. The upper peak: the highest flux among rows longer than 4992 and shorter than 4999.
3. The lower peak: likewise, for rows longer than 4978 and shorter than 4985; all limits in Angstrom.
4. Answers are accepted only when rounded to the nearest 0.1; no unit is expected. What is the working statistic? 9.6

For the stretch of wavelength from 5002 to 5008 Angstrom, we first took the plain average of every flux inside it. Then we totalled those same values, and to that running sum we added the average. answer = 59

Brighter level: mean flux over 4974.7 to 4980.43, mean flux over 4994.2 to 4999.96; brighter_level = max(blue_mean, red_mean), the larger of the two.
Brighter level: 10.9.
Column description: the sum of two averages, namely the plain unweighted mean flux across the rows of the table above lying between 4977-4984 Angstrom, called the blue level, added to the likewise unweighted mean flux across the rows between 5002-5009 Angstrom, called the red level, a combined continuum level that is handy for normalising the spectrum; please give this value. 20.3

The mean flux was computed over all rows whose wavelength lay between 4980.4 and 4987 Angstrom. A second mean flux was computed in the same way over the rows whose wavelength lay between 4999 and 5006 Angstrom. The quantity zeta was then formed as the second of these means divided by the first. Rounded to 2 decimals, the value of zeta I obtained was 0.89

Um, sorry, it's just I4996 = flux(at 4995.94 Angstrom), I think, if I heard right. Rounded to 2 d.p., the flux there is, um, 10.70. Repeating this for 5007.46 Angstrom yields 9.29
